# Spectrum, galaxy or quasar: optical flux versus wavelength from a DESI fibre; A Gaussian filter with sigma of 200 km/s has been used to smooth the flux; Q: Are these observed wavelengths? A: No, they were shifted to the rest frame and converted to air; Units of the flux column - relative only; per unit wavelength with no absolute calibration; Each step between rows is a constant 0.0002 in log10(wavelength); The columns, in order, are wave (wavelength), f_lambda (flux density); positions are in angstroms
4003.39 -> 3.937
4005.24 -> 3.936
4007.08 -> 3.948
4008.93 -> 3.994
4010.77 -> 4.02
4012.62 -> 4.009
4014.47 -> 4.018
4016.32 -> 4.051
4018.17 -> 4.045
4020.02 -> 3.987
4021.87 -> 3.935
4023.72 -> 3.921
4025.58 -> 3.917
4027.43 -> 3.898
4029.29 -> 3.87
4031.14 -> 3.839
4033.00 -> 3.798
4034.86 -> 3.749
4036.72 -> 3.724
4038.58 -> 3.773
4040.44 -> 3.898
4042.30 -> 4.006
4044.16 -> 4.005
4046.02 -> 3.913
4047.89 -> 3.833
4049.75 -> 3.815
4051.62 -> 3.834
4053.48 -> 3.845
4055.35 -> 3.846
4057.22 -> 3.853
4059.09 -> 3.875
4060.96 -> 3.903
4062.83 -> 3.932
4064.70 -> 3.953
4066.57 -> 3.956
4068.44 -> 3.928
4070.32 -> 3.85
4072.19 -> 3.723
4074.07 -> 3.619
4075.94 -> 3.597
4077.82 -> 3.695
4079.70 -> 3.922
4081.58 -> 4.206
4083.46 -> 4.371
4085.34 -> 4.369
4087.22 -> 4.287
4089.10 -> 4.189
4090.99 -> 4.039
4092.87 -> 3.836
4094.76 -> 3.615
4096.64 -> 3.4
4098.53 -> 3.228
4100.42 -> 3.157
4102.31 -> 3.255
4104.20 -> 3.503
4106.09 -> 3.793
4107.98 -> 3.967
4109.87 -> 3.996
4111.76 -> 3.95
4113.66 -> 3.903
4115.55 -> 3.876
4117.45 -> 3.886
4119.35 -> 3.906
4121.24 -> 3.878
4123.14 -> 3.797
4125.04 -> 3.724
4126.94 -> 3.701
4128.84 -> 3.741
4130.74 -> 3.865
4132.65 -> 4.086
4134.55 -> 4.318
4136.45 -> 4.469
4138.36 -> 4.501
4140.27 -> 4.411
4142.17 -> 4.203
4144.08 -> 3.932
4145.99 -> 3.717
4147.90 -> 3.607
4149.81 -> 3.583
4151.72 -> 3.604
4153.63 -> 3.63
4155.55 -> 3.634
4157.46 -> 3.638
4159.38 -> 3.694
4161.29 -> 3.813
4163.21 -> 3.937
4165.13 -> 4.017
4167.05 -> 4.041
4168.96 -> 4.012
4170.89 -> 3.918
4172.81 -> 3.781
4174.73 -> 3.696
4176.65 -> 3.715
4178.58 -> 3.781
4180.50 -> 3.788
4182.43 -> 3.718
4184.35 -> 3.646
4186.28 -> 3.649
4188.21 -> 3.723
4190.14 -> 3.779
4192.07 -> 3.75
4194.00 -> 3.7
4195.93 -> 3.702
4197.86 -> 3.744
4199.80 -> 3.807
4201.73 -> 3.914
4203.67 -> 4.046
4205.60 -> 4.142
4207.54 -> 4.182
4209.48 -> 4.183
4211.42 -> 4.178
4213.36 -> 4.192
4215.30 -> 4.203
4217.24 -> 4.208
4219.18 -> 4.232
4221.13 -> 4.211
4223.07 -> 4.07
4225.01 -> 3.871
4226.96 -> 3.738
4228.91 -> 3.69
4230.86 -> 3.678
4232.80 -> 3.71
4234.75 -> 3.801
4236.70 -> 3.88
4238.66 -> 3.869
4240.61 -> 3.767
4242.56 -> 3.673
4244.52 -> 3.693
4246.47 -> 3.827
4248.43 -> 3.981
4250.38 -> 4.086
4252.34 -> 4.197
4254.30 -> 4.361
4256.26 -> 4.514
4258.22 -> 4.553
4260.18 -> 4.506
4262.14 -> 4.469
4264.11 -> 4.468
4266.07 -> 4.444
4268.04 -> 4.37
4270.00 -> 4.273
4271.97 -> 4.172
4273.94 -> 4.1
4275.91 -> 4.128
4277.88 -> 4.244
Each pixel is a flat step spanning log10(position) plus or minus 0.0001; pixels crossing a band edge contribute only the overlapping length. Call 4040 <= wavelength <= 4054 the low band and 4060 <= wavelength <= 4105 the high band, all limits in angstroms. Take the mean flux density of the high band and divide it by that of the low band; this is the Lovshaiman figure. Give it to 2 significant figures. 0.98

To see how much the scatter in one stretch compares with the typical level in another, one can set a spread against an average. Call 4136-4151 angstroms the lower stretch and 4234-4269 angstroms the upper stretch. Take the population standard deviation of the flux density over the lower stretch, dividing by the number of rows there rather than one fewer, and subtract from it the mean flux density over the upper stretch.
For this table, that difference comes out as -3.77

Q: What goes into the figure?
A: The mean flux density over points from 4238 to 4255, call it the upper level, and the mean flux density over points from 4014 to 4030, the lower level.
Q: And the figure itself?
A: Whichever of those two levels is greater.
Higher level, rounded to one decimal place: 4.0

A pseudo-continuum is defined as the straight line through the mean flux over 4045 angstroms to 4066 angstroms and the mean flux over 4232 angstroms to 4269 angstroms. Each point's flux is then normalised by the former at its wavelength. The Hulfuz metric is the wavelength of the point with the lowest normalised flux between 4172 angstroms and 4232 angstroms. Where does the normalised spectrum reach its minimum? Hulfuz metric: 4230.86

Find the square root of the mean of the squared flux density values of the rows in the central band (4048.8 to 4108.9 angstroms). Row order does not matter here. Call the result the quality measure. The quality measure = 3.84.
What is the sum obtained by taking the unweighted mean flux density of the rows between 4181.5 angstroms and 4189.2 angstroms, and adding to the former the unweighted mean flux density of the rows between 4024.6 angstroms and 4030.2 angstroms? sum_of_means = 7.58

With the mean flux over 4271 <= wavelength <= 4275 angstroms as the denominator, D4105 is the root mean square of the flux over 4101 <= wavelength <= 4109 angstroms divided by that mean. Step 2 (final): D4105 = 0.88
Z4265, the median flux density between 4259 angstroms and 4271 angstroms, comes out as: 4.46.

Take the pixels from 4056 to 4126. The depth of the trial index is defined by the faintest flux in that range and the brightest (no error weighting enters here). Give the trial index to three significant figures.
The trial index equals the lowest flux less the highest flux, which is -1.21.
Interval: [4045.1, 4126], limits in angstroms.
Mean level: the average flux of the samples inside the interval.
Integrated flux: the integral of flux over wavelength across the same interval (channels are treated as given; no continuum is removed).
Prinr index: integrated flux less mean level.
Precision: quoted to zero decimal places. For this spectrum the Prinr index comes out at 307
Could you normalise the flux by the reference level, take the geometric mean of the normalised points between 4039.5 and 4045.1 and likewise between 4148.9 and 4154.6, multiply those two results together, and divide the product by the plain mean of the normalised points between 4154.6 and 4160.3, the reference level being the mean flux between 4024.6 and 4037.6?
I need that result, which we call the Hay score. 1.02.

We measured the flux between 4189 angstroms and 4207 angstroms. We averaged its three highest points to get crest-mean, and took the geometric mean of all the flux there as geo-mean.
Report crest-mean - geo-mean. 0.19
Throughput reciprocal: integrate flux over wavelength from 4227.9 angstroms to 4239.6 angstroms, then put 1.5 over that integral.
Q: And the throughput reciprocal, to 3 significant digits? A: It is 0.0340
